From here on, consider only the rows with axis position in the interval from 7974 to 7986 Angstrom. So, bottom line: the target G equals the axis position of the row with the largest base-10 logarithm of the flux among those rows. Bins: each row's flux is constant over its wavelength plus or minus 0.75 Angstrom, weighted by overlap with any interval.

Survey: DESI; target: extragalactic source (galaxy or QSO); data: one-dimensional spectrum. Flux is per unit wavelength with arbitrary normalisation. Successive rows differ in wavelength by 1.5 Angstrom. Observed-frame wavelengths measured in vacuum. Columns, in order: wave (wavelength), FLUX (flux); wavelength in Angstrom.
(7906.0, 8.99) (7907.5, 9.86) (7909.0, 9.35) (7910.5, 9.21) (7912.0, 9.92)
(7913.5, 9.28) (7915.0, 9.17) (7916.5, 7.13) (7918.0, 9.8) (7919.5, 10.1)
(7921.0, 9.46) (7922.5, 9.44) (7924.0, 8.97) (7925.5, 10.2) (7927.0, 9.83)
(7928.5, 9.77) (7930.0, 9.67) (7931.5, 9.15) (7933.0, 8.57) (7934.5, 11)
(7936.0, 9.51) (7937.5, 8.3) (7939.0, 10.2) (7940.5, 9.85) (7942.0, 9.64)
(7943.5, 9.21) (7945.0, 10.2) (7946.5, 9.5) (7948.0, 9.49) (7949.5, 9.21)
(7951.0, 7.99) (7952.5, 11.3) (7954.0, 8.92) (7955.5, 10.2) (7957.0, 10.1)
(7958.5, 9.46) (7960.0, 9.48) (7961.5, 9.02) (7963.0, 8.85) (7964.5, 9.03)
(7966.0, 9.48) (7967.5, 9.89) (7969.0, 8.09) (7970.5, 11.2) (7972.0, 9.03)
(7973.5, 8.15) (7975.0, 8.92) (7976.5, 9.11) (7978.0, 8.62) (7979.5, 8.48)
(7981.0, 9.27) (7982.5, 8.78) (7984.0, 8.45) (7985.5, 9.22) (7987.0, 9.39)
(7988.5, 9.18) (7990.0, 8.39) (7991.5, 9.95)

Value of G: 7981.0 Angstrom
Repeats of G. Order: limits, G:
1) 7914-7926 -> 7925.5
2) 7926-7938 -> 7934.5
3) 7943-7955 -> 7952.5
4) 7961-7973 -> 7970.5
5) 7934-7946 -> 7934.5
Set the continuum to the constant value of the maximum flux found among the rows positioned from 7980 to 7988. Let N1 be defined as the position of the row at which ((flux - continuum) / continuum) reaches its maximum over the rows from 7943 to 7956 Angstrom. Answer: 7952.5 Angstrom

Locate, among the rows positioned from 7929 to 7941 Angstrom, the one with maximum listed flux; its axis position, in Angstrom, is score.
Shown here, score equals 7934.5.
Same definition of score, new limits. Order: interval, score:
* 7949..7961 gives 7952.5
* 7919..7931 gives 7925.5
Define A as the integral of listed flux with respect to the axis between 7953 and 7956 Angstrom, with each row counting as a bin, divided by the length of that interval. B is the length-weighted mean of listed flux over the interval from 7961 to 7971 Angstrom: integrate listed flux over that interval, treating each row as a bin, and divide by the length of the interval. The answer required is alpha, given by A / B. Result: 1.03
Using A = 9.65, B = 9.33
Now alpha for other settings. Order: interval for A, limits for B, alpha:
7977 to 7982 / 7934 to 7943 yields 0.91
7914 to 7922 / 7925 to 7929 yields 0.92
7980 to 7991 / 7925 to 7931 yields 0.91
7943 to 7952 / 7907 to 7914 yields 0.98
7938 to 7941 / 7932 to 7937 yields 1.03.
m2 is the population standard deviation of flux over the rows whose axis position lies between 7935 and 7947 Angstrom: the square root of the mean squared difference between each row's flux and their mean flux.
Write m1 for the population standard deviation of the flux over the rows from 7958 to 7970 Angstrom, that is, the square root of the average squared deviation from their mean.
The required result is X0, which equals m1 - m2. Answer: -0.06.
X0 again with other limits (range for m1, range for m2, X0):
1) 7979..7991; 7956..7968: -0.02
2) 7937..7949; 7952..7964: -0.21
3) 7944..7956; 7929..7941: 0.11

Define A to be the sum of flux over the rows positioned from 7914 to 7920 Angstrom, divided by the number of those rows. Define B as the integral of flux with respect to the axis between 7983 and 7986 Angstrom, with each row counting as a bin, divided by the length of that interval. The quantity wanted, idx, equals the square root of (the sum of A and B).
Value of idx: 4.22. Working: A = 9.05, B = 8.8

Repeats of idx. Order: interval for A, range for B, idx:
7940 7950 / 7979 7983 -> 4.30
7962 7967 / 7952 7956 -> 4.38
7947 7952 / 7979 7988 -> 4.22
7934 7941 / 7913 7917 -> 4.28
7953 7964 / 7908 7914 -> 4.35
